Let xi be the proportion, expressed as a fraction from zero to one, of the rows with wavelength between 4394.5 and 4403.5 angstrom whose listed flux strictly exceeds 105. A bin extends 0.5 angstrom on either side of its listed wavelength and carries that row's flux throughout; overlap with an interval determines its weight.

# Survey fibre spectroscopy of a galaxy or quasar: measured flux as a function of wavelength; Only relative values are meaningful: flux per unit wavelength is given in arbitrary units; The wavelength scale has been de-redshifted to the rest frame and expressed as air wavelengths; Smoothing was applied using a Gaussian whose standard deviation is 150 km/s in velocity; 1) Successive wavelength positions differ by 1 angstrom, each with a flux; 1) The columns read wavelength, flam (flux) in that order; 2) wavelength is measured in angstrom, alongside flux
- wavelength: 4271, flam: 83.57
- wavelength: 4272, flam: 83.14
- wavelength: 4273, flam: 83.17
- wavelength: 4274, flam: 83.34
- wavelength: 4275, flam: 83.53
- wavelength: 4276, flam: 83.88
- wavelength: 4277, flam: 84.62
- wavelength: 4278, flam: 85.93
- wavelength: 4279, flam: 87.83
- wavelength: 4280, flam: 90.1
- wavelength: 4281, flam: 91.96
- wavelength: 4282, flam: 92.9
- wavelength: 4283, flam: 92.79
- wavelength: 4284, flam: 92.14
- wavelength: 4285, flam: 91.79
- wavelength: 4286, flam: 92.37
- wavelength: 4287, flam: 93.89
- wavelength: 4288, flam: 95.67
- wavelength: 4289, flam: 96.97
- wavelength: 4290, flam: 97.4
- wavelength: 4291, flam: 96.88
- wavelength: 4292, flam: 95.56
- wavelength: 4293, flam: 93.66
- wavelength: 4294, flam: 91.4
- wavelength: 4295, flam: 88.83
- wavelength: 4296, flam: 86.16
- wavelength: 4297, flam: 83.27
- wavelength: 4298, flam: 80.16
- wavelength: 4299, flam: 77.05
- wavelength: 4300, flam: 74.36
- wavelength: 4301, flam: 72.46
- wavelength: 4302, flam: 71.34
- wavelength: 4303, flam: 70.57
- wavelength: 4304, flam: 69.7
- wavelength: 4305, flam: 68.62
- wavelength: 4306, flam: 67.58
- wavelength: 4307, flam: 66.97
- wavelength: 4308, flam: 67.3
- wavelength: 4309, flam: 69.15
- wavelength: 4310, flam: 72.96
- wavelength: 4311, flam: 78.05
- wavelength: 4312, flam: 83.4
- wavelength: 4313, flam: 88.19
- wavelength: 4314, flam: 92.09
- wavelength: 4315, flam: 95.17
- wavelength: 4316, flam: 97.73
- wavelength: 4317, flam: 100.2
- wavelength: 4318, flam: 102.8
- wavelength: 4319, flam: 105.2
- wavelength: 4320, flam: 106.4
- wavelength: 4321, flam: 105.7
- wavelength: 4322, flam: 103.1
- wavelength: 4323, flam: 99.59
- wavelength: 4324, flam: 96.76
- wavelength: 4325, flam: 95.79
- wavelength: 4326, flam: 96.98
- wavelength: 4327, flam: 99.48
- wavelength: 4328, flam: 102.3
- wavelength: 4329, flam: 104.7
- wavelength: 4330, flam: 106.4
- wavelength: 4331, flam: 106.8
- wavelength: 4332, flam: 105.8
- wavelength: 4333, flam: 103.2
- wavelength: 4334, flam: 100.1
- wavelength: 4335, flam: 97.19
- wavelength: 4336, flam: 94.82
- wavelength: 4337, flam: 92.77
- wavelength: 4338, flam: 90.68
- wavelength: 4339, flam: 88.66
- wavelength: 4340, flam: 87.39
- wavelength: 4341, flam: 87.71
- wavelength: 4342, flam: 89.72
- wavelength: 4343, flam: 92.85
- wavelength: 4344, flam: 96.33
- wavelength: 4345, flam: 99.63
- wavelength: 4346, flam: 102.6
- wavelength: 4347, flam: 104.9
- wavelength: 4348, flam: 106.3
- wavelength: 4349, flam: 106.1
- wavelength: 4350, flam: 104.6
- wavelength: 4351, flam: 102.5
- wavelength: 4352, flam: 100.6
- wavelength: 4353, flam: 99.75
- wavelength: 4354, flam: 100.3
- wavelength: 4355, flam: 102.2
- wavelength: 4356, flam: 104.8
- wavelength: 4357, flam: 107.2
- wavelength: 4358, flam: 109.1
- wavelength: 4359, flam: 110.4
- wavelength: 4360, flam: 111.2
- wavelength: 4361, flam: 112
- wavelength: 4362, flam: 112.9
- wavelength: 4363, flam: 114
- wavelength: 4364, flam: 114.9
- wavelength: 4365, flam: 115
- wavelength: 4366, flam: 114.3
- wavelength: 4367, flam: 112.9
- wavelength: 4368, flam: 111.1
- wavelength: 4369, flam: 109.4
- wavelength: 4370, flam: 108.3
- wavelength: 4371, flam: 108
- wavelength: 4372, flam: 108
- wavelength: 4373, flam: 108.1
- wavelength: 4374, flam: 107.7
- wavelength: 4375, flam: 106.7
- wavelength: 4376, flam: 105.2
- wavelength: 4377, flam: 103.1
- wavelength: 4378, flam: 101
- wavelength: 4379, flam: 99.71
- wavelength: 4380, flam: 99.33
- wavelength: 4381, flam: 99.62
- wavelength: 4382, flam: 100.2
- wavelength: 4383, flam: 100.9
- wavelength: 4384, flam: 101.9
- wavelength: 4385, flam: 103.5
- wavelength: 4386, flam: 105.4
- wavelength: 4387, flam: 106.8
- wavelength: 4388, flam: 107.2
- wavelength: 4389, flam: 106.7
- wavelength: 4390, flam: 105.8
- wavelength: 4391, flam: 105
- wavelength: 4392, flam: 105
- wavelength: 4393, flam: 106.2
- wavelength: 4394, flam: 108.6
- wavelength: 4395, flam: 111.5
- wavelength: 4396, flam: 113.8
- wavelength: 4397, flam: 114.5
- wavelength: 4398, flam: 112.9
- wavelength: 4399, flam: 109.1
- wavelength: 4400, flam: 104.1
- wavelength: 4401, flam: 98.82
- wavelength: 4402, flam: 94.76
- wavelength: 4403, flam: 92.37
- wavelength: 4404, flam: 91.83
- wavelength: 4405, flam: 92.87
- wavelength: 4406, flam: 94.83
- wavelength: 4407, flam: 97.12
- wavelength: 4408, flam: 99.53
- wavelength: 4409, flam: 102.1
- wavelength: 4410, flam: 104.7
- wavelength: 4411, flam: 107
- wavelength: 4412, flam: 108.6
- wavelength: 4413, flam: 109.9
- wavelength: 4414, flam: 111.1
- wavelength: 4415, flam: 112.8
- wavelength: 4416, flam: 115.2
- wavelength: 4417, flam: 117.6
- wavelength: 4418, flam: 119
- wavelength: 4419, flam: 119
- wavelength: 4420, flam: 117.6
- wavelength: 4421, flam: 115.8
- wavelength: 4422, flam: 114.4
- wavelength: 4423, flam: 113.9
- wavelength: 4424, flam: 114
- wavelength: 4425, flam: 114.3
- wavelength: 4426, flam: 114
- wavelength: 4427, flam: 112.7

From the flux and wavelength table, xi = 0.56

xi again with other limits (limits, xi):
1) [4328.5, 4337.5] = 0.33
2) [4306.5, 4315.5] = 0.00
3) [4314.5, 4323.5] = 0.33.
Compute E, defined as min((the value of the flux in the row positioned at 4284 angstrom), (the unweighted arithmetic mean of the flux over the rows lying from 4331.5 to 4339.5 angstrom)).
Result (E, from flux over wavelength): 92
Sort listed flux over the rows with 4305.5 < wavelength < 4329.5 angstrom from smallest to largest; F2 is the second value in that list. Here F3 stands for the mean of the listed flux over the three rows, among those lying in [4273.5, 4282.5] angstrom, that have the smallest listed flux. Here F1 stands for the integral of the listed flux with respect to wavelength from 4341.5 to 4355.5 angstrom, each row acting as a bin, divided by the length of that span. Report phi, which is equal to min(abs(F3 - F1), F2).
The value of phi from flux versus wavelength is 17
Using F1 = 101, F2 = 67.3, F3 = 84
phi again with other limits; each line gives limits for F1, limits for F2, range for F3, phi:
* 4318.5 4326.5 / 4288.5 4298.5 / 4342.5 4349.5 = 5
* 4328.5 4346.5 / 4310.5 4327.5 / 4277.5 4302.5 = 24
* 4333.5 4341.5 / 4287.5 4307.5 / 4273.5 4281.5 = 9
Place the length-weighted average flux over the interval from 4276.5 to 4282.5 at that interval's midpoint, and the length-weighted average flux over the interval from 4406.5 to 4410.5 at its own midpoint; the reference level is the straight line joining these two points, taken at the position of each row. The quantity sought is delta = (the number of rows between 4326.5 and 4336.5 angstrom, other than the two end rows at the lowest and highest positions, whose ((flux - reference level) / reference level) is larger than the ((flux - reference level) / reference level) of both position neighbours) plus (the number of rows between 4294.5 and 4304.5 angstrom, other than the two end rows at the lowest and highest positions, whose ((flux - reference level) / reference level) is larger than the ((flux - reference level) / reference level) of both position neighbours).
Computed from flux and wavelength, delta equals 1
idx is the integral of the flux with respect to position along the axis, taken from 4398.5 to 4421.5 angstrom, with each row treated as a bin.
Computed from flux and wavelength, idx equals 2436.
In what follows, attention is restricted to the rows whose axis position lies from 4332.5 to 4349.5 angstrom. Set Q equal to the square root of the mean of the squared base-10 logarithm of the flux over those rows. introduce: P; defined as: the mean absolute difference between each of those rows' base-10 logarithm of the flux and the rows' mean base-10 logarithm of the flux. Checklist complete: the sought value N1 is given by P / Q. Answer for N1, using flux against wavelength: 0.013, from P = 0.025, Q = 1.98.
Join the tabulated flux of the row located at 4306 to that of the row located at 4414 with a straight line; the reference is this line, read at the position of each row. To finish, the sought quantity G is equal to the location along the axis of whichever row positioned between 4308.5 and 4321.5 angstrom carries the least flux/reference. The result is 4309 angstrom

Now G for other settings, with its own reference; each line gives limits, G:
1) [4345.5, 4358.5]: 4353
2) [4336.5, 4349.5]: 4341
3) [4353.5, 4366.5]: 4354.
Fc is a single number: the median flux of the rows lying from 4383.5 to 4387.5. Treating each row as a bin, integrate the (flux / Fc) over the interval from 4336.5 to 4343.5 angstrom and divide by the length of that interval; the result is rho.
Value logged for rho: 0.86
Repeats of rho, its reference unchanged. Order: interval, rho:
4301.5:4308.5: 0.66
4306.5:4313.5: 0.72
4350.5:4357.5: 0.98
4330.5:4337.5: 0.96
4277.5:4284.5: 0.87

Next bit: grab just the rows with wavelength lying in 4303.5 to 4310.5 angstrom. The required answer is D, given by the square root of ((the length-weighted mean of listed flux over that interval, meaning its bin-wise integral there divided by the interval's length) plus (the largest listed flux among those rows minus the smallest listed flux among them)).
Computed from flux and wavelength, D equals 8.7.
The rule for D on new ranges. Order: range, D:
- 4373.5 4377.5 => 10.5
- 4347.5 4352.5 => 10.5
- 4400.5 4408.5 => 10.1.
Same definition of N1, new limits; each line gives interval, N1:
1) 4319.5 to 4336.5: 0.008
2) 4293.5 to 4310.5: 0.020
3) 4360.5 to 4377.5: 0.006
